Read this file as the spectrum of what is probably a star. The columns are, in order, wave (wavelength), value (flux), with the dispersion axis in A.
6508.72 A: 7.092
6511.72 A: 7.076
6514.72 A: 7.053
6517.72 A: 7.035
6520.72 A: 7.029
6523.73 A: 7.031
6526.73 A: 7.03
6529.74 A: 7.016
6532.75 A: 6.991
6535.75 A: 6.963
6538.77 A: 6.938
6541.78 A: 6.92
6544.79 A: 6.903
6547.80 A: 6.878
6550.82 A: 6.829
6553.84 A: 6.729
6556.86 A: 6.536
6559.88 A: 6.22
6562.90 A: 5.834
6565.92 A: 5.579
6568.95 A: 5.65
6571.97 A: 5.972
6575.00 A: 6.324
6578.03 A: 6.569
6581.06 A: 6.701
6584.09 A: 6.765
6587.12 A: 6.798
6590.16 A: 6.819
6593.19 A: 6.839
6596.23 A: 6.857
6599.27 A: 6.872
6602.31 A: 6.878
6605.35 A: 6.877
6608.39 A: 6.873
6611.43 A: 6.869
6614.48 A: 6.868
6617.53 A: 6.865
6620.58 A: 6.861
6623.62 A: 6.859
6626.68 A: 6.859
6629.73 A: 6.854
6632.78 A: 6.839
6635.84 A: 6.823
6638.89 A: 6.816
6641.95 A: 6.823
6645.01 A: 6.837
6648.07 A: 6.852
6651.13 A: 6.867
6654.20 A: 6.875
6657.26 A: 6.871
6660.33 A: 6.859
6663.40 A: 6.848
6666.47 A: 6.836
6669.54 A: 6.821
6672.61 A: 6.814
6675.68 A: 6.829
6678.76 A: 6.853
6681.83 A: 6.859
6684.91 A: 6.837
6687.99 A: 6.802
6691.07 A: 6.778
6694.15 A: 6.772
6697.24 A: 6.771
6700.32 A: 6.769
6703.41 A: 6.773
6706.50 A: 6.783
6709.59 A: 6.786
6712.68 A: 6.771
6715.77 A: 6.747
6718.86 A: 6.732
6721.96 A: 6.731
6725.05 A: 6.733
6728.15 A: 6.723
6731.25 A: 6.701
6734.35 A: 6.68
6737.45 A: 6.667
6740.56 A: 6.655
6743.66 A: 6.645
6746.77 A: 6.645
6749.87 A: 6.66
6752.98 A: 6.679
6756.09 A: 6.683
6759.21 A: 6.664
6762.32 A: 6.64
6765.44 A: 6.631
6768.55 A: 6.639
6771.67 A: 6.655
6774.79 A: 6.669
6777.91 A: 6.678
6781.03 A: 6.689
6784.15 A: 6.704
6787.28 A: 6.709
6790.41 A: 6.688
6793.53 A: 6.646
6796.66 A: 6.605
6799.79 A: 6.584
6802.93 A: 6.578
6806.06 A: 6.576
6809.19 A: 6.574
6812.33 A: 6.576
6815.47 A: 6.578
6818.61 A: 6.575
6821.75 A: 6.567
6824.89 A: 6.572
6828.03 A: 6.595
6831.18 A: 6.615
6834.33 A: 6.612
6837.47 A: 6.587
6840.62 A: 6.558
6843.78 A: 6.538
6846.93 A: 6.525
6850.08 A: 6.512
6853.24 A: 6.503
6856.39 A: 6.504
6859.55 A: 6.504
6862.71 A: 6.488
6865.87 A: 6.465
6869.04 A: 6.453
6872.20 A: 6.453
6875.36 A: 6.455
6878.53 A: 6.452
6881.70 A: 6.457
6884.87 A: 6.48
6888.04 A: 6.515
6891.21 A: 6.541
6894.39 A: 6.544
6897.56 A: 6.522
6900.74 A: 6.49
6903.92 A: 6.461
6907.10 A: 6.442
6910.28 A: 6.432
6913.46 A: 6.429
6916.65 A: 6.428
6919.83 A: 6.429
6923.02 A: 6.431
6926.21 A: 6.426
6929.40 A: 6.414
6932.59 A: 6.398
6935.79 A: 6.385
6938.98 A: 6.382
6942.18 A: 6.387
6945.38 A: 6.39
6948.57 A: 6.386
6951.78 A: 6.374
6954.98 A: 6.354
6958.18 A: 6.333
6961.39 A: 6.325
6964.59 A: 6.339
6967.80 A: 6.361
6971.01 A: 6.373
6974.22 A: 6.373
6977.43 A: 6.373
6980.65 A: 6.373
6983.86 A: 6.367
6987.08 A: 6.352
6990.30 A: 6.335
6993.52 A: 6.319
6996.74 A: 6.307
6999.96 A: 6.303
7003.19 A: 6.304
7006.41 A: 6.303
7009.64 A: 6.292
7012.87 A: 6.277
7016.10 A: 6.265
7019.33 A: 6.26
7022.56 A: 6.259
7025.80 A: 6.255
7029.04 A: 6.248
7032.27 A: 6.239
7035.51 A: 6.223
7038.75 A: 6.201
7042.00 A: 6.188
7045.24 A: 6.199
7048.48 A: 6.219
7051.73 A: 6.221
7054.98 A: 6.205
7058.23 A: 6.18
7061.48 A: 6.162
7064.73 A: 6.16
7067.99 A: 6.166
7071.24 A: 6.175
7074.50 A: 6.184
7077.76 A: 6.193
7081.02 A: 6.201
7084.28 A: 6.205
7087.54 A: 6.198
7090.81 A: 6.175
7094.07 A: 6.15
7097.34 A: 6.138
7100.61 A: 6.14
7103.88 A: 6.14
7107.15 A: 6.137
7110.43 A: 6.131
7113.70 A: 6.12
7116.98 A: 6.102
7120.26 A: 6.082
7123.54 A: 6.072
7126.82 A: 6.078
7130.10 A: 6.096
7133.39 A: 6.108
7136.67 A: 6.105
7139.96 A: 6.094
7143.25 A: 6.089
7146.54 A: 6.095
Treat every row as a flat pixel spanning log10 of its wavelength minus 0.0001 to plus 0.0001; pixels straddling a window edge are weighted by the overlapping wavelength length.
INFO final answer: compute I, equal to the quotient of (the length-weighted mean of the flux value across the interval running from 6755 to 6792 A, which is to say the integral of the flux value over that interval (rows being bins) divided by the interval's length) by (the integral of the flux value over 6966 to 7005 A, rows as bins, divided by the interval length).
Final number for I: 1.05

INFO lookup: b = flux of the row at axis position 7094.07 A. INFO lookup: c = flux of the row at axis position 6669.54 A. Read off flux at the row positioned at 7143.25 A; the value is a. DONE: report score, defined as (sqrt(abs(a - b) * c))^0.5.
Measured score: 0.8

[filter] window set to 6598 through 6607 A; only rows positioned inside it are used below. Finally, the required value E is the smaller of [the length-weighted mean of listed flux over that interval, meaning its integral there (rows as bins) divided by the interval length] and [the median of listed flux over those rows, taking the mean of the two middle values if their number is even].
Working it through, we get 6.88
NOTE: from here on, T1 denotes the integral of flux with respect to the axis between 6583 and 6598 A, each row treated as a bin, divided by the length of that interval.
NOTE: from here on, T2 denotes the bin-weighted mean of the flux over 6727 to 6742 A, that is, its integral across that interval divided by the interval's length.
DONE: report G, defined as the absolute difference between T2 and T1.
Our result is 0.13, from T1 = 6.82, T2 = 6.68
